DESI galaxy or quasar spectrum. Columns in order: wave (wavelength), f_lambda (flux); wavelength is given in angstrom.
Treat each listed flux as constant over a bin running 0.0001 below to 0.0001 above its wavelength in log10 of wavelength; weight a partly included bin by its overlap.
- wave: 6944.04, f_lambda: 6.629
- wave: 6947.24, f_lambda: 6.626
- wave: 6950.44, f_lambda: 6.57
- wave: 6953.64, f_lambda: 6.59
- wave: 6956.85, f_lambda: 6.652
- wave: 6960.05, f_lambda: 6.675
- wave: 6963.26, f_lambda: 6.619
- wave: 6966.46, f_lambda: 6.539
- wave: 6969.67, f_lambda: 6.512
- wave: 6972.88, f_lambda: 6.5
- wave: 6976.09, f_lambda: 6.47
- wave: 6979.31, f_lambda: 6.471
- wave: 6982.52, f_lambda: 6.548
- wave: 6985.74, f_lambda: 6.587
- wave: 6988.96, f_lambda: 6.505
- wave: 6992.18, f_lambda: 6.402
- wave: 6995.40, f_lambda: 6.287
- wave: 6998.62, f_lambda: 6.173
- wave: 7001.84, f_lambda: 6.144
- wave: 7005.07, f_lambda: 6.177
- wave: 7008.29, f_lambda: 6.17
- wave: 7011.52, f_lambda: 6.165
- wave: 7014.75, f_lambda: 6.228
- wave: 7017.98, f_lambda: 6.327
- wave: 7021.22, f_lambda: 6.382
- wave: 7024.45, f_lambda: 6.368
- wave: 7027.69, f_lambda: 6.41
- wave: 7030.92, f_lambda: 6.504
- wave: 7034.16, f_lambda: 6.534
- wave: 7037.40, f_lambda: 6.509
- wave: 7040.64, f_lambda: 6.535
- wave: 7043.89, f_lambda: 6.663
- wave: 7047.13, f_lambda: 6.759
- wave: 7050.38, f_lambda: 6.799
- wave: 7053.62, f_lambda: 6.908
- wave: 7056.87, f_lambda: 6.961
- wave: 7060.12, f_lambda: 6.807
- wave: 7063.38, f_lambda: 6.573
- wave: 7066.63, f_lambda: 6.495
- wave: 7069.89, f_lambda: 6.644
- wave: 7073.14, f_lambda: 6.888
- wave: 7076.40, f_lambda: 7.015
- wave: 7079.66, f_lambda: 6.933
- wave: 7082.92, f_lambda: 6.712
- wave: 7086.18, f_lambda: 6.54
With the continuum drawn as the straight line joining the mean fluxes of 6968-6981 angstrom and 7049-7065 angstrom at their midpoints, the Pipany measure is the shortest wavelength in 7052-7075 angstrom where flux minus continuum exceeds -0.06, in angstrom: 7053.62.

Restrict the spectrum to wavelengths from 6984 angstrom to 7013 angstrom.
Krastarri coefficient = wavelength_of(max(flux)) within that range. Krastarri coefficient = 6985.74 angstrom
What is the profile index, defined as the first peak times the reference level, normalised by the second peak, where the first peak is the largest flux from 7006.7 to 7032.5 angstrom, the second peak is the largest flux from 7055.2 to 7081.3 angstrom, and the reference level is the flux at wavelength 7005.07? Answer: 5.7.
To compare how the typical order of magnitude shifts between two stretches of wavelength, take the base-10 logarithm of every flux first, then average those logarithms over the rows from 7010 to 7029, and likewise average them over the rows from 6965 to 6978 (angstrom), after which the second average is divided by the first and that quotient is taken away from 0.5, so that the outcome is -0.516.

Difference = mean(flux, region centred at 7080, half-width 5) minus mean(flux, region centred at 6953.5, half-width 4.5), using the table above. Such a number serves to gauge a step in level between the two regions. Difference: 0.3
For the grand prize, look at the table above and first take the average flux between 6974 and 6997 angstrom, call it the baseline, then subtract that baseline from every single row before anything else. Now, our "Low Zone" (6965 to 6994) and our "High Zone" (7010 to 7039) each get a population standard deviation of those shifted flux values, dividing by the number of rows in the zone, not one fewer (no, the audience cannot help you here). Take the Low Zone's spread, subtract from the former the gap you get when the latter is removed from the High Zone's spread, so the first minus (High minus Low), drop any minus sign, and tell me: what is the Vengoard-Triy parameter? 0.02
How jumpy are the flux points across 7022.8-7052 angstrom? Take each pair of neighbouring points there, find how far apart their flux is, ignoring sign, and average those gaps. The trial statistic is 0.060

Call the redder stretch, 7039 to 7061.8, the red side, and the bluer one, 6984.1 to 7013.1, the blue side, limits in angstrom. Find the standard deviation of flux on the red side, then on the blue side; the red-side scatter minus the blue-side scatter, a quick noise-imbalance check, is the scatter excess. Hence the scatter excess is -0.02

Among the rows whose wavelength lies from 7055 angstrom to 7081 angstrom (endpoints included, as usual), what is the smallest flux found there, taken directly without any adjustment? 6.495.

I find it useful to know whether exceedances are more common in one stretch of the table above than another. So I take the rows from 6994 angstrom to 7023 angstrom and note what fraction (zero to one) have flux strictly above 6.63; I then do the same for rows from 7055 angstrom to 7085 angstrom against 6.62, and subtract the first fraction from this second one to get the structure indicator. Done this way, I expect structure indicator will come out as 0.78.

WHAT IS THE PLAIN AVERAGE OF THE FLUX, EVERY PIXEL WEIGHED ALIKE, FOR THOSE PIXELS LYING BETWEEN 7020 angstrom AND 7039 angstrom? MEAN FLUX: 6.45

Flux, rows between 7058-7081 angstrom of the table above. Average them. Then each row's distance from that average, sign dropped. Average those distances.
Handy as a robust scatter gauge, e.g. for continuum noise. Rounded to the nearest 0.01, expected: 0.17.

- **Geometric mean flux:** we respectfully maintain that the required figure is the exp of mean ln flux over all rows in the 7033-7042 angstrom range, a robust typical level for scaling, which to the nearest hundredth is 6.53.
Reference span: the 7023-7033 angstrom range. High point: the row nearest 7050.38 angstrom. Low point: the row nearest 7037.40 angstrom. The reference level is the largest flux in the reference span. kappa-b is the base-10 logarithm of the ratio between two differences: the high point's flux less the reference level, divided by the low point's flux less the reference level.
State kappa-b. 1.8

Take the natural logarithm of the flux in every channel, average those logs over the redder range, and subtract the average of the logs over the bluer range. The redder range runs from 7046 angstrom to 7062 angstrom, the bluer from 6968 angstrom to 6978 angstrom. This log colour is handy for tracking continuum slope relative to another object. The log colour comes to 0.053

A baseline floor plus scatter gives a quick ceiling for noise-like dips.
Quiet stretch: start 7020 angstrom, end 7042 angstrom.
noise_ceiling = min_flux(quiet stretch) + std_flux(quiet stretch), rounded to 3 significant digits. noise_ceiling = 6.44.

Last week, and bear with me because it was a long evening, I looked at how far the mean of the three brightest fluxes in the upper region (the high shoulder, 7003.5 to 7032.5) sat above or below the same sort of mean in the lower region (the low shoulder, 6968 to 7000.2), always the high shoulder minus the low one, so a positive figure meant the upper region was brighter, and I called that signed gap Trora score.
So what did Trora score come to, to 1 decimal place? -0.1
